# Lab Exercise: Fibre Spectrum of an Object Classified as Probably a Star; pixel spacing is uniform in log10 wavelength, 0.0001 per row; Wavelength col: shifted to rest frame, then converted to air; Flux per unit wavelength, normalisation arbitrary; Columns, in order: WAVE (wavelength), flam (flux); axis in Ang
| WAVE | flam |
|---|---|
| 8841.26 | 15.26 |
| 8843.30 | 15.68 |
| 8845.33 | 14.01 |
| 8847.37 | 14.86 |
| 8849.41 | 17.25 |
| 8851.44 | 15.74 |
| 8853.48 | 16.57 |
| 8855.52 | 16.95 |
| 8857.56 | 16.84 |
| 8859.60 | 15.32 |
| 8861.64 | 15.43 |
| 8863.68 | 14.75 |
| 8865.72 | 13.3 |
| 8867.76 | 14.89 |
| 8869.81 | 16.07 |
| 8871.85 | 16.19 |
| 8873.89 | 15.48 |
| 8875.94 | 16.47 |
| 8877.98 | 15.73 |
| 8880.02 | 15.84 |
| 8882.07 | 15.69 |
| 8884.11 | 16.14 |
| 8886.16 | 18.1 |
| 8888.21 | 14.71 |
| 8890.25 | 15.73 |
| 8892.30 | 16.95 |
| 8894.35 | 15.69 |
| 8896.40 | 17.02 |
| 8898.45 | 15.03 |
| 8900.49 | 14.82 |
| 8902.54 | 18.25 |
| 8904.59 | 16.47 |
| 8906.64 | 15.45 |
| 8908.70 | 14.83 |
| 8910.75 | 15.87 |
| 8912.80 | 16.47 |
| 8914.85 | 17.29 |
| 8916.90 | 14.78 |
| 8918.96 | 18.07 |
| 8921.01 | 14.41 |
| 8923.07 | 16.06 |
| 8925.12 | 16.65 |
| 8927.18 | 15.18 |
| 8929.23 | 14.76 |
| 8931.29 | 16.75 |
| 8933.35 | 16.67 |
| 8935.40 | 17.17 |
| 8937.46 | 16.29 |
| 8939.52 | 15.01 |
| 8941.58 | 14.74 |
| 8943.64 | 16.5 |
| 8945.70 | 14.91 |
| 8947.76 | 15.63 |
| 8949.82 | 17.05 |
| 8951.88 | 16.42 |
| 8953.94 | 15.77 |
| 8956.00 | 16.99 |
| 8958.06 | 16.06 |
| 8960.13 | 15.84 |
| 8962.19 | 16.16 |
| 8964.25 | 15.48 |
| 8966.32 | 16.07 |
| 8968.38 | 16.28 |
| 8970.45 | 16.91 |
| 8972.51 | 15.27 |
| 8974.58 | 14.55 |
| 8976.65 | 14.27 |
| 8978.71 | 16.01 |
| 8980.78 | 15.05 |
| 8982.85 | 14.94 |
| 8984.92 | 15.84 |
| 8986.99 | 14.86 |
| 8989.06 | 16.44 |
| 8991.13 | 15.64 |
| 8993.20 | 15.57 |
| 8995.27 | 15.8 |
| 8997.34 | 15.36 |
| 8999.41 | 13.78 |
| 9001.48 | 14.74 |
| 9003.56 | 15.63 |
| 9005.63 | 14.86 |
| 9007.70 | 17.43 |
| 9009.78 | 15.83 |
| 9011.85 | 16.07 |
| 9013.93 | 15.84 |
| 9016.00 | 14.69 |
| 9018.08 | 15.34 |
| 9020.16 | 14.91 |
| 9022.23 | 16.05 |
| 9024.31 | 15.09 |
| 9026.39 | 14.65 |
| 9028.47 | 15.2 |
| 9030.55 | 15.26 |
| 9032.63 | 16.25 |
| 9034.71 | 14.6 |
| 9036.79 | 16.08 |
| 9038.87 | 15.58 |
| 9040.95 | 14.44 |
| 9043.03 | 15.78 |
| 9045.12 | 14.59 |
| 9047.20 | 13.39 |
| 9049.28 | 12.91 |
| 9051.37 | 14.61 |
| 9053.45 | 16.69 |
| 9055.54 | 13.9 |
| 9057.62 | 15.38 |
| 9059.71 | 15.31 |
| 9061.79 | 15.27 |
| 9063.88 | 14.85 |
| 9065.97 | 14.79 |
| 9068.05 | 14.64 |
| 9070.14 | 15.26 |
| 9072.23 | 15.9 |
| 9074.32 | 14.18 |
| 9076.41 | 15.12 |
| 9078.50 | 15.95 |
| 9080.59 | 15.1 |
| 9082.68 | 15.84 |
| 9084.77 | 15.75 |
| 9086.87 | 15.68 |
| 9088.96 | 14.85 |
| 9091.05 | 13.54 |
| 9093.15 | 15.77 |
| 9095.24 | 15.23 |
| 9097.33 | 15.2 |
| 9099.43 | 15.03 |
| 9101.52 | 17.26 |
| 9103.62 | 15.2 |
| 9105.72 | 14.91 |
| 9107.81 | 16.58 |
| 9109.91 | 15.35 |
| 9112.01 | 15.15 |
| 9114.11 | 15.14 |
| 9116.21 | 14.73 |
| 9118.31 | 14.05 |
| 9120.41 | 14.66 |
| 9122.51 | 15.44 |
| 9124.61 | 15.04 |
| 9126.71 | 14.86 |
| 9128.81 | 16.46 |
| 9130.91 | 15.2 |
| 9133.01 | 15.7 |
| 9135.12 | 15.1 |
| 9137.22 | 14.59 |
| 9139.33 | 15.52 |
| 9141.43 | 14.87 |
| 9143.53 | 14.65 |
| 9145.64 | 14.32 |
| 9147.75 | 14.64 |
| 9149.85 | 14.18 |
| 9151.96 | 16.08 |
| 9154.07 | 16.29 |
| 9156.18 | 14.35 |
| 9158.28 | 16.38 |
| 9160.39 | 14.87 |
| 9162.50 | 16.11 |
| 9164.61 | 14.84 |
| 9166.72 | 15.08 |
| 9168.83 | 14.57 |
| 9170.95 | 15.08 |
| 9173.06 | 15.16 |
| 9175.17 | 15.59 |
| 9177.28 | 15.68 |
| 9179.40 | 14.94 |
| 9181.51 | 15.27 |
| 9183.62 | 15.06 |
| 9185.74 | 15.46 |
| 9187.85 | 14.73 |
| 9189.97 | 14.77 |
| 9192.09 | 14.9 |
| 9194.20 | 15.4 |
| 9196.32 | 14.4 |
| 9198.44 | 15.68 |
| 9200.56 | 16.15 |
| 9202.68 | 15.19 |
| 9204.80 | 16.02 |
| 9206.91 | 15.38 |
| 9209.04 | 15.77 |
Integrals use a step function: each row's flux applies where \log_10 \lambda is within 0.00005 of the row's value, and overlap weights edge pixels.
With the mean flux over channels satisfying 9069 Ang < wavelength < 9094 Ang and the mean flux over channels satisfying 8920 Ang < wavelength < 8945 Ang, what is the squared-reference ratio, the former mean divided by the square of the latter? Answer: 0.061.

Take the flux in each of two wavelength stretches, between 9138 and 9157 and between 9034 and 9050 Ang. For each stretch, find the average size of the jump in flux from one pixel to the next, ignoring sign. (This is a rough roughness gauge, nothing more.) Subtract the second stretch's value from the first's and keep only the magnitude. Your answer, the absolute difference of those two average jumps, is 0.29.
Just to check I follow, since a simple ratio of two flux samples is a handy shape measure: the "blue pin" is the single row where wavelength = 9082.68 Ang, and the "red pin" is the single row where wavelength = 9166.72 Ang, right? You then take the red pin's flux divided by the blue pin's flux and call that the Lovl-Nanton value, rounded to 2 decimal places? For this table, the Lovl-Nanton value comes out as 0.95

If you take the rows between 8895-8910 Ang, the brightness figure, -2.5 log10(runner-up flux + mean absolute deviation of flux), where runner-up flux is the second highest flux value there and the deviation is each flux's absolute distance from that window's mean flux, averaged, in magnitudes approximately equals -3.14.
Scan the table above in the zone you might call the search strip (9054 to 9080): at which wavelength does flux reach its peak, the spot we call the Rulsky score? 9078.50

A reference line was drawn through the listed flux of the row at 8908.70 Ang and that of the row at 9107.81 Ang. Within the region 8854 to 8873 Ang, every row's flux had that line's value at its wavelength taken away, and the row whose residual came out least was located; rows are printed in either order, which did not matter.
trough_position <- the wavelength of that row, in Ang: 8865.72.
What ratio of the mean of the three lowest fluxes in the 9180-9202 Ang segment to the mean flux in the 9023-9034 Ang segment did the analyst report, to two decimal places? 0.96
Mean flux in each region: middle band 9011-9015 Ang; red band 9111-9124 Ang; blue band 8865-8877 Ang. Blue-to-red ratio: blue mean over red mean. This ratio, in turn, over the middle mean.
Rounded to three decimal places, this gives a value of 0.065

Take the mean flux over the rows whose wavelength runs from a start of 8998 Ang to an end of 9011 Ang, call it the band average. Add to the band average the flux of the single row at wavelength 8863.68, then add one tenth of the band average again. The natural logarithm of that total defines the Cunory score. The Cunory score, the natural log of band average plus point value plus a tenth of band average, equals 3.46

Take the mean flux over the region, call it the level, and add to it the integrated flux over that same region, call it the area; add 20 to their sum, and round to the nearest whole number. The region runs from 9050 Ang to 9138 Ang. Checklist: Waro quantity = 1374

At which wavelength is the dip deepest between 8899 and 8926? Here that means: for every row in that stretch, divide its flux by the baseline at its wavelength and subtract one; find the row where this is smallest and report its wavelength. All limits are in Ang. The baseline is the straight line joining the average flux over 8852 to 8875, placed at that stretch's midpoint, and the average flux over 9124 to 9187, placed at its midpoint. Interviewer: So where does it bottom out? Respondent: 8921.01 Ang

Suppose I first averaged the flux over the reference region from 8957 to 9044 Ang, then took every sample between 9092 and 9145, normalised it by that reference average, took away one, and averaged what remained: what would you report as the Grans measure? -0.01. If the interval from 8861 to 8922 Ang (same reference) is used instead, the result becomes 0.02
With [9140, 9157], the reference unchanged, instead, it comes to -0.04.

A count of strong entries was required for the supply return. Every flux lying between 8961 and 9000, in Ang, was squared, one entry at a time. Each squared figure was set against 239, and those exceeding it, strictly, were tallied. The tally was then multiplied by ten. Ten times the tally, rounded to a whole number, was 110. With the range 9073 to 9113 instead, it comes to 70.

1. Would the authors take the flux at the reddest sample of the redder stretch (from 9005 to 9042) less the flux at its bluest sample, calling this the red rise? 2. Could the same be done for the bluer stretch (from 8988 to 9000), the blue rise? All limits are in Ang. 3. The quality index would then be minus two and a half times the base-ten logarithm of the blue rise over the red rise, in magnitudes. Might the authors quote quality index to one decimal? -2.0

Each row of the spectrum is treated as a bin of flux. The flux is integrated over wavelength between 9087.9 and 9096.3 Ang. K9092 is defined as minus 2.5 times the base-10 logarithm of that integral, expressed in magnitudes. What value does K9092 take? -5.24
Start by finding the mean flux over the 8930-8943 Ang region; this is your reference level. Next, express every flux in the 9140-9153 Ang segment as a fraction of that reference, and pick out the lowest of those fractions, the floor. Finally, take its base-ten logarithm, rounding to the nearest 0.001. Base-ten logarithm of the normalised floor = -0.055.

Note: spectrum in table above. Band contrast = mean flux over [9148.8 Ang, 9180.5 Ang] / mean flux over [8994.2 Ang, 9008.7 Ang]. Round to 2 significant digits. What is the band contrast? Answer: 0.99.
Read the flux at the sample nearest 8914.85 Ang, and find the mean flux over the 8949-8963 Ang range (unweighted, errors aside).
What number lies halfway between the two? 16.8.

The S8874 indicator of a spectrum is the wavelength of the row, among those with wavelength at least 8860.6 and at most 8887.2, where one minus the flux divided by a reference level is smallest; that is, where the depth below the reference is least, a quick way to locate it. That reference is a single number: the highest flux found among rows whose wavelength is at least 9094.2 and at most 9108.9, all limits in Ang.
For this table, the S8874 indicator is 8886.16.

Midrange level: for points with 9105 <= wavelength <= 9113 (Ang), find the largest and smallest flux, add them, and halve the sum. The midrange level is 15.7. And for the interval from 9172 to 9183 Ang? 15.3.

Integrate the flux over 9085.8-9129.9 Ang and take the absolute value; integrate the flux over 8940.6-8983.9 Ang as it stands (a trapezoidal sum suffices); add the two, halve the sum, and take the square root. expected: 26.0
